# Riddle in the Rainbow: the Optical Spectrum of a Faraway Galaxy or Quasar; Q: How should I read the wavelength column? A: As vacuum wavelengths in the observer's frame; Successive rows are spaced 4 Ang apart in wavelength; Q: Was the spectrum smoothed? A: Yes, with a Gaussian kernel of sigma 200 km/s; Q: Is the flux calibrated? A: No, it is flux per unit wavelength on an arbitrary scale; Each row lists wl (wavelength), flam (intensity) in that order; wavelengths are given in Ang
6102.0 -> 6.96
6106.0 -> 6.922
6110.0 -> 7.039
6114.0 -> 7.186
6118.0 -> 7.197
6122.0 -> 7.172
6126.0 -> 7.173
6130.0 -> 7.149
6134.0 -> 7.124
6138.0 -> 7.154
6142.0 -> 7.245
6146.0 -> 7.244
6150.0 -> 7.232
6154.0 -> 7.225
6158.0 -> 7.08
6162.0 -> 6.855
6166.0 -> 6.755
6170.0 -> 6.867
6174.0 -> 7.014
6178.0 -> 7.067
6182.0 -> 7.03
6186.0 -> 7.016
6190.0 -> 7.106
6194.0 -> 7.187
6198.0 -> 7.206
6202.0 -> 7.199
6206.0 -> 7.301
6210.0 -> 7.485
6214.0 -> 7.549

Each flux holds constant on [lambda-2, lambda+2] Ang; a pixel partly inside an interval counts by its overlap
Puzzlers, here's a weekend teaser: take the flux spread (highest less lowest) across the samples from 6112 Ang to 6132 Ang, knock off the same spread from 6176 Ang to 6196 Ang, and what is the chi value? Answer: -0.12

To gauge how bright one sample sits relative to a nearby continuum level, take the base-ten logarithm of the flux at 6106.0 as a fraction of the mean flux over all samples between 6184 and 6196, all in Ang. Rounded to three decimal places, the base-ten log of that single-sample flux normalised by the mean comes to -0.011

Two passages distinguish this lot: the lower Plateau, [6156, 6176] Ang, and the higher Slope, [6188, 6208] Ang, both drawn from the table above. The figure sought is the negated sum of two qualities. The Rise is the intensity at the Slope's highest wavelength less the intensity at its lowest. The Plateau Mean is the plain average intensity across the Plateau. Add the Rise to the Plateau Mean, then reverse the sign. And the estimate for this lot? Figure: -7.11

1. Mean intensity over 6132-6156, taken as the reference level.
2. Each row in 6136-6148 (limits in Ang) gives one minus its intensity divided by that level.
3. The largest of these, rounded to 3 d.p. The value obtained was 0.007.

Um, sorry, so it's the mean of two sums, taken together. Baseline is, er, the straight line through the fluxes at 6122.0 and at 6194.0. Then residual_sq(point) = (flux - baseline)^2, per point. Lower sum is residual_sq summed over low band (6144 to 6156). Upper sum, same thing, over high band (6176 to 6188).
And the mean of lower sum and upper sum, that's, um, 0.04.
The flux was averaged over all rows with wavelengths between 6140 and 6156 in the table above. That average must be 7.24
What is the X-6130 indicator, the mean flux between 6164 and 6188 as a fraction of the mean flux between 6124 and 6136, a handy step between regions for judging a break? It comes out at 0.97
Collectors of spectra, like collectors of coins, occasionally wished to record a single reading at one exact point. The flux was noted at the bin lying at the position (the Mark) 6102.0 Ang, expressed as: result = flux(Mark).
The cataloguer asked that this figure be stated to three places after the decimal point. 6.960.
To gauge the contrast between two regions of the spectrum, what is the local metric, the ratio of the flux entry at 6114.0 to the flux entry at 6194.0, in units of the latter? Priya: 1.00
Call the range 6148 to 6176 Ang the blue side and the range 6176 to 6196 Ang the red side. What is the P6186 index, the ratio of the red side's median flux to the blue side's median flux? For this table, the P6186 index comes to 1.01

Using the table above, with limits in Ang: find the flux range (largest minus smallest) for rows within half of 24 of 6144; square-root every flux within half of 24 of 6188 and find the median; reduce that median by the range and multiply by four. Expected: 10.2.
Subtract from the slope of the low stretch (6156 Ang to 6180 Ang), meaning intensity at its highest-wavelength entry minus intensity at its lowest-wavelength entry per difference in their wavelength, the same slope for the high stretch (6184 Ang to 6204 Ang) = -0.012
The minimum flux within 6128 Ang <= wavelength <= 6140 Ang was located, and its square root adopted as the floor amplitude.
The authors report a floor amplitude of 2.67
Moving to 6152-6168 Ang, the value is 2.60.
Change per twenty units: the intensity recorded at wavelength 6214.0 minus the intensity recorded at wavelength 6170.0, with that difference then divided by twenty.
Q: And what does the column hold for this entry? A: 0.034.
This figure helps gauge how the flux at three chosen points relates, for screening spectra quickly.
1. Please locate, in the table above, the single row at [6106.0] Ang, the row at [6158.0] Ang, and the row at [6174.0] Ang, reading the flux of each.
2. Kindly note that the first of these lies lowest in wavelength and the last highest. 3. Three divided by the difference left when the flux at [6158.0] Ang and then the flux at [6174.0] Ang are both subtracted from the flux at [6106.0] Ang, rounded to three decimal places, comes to -0.418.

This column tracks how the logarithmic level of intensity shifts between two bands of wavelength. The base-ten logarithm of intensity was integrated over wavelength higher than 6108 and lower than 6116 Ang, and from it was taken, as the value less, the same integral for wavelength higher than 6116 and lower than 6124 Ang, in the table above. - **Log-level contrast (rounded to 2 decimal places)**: -0.04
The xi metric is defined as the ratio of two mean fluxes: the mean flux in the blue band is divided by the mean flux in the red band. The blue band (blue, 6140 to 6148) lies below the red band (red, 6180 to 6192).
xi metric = 1.03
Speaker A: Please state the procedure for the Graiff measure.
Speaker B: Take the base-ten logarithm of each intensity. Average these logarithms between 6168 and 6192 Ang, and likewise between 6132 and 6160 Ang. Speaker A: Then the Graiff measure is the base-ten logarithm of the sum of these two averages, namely 0.231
